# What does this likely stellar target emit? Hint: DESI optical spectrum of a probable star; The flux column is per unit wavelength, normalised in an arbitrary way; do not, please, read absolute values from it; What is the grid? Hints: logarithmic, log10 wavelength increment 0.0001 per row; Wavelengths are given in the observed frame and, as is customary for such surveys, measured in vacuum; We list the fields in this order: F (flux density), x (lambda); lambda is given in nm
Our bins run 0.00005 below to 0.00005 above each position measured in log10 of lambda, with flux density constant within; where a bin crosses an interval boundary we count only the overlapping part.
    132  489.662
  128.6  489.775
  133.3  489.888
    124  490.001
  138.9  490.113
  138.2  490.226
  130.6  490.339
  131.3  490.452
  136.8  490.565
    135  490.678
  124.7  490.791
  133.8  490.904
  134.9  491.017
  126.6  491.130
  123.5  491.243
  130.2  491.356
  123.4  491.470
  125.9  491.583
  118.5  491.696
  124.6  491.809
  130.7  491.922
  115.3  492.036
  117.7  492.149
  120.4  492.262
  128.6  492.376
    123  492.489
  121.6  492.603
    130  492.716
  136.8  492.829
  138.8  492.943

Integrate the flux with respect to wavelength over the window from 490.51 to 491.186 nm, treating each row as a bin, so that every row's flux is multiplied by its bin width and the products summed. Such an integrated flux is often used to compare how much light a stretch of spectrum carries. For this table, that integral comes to 89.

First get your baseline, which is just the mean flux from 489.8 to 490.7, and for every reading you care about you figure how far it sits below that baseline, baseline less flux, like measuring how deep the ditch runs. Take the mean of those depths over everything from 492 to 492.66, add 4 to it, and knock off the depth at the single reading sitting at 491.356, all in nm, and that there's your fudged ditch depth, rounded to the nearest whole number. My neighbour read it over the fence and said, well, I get 13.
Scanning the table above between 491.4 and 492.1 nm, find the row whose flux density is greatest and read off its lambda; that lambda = 491.922 nm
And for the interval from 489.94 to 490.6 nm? 490.113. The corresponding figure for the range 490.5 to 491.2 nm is 490.565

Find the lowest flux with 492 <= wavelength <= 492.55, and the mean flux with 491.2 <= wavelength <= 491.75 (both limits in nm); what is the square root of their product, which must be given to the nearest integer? 120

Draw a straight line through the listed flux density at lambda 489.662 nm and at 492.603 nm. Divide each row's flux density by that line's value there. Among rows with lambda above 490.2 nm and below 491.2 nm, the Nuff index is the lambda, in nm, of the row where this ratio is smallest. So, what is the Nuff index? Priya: 490.791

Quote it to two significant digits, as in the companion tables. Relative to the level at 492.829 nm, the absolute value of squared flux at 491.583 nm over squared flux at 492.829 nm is 0.85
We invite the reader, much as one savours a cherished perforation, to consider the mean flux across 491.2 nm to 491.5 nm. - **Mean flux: 126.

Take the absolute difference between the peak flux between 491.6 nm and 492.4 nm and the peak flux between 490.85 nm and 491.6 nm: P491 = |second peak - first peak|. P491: 4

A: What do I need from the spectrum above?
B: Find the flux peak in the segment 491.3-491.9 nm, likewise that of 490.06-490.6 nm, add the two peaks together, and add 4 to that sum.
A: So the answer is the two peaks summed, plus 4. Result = 273.1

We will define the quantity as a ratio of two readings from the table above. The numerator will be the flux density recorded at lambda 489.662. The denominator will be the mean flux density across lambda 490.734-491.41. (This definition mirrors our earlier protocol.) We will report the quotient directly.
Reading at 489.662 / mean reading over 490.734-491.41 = 1.02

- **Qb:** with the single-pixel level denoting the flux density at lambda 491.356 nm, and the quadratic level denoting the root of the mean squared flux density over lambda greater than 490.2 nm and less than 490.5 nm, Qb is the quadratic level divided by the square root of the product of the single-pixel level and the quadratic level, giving 1.01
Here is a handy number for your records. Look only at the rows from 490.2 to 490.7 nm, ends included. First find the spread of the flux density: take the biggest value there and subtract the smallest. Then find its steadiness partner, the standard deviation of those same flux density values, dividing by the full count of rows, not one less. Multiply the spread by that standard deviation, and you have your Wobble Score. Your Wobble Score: 23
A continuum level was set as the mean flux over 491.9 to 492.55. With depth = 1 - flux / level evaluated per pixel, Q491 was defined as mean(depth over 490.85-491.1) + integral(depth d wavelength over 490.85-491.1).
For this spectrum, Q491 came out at -0.12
